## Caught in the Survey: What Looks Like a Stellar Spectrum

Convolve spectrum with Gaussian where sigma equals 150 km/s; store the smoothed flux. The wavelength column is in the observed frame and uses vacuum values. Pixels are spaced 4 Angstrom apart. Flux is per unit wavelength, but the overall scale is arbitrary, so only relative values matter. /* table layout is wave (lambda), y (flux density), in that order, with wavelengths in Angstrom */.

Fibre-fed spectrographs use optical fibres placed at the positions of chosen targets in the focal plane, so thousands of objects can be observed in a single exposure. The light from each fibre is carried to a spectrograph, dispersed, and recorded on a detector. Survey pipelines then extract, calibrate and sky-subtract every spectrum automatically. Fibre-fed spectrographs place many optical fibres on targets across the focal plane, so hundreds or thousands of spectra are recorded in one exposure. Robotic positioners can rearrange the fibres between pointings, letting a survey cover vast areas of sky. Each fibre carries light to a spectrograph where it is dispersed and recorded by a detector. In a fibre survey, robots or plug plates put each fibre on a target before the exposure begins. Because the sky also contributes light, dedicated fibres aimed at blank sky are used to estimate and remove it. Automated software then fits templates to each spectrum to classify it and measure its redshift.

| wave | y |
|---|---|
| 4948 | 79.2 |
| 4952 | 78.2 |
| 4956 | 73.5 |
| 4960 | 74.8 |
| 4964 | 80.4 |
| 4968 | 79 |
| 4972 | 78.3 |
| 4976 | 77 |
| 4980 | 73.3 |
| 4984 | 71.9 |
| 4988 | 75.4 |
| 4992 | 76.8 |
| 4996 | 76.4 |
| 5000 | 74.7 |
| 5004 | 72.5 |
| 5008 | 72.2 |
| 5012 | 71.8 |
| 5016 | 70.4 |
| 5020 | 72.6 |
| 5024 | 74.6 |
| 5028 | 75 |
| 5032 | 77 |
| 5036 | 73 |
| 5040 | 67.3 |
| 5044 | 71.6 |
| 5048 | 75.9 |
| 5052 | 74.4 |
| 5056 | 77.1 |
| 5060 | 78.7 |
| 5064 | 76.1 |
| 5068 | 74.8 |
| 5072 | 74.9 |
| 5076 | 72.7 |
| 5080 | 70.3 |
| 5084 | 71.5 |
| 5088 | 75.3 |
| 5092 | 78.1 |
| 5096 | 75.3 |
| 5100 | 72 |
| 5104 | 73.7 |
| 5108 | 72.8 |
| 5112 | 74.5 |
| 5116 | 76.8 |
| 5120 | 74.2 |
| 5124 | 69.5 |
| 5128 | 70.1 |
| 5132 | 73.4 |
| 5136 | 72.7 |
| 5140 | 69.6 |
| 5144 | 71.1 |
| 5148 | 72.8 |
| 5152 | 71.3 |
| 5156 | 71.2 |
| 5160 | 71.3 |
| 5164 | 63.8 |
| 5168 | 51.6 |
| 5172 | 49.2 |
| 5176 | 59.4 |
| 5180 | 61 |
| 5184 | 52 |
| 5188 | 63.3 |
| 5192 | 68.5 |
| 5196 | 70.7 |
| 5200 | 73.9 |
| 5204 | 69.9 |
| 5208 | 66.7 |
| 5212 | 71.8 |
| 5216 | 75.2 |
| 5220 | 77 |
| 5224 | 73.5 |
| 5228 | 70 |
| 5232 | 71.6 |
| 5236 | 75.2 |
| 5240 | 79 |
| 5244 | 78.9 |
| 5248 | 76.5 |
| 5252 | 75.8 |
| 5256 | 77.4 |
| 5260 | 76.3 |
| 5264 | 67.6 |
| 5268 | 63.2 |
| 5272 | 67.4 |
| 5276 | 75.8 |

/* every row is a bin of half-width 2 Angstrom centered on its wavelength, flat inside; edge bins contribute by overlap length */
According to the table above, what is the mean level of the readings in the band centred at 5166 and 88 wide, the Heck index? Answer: 66.5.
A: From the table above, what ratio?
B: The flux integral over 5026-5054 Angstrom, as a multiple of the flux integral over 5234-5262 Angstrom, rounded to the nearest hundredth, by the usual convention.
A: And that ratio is 0.95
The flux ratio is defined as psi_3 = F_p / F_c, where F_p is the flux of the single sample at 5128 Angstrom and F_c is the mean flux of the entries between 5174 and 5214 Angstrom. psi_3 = 1.07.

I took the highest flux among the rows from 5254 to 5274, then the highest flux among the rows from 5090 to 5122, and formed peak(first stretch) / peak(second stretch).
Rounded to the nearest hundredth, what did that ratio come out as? 0.99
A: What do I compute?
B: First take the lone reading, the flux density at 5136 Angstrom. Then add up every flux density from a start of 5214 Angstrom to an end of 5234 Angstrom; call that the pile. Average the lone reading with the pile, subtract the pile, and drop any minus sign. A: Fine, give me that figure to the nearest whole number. 147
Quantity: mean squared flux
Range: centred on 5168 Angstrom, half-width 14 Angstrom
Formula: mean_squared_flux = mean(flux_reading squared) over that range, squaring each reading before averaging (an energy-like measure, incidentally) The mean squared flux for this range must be 3794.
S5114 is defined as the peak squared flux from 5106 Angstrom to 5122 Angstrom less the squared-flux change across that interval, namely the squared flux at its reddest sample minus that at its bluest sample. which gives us 5692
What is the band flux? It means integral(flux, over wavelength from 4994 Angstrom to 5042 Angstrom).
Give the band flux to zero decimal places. 3510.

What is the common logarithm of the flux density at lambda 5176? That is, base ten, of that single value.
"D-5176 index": 1.77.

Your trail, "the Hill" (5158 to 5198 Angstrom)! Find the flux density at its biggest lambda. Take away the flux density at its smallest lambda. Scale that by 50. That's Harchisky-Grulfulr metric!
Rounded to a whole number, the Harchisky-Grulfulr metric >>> -30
